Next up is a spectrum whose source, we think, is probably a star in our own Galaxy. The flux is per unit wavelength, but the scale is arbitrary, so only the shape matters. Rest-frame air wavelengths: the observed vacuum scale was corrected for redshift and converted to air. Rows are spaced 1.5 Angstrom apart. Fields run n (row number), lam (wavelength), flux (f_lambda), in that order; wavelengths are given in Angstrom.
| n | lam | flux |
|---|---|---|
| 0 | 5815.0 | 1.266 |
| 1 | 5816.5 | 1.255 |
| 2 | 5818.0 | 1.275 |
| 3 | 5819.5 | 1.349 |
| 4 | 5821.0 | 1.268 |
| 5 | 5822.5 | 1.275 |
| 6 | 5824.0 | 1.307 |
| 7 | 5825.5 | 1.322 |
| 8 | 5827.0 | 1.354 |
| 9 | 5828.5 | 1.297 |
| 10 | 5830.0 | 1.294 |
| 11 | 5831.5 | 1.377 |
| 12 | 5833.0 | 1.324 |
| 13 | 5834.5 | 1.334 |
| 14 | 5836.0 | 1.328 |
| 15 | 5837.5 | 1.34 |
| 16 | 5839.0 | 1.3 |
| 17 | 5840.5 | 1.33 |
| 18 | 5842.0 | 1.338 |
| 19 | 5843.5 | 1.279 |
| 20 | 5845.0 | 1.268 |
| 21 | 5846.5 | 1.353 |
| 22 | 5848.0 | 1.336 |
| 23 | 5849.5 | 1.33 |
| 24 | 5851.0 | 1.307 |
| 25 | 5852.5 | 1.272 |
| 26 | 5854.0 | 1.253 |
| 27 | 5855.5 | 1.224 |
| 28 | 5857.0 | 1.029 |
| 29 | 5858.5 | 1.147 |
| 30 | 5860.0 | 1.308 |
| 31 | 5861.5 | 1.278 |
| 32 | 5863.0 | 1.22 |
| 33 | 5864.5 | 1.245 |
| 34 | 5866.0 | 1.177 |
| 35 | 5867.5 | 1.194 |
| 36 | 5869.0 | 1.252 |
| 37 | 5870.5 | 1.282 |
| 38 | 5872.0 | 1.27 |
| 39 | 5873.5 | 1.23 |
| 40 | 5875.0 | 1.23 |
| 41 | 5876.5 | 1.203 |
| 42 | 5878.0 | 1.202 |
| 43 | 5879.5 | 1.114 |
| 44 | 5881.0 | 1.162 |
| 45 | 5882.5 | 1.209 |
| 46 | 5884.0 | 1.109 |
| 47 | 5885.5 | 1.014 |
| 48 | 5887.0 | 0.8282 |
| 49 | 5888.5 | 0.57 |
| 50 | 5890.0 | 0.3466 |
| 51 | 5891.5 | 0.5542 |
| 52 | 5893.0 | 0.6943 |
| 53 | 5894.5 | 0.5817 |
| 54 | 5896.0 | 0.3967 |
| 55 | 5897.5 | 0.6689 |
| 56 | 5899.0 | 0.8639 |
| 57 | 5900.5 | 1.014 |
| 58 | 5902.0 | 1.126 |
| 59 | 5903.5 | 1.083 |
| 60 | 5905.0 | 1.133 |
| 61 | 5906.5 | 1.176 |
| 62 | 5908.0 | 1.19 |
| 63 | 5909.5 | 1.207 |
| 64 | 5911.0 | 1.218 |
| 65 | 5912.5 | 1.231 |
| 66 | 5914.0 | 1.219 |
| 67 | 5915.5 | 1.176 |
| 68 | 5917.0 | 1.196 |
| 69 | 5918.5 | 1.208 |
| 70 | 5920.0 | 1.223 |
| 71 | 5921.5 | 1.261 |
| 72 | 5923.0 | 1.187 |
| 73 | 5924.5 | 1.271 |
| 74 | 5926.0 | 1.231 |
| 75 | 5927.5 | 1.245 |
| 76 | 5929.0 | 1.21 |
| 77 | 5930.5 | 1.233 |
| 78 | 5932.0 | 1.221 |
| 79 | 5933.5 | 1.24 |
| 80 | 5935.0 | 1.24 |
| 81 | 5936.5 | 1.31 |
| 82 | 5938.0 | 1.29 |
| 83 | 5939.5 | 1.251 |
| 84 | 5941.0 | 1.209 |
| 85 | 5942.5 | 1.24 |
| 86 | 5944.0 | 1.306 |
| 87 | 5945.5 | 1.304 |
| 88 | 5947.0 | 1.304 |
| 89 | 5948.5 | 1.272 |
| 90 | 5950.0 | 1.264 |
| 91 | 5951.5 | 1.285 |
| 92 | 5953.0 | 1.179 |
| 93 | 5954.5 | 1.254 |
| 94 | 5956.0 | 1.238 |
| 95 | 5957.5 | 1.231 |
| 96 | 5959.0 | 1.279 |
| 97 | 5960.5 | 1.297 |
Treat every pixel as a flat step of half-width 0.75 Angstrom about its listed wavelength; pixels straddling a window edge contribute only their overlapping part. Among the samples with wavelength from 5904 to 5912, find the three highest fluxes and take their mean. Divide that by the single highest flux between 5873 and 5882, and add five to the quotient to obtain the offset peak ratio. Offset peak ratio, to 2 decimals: 5.98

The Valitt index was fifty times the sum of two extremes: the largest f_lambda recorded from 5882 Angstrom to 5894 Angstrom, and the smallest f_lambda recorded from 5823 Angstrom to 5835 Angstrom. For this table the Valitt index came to 125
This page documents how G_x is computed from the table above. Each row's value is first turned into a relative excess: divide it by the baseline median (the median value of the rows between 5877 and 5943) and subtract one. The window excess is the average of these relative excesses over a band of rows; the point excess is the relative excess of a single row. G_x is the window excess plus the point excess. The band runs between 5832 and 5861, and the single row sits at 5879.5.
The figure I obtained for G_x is 0.00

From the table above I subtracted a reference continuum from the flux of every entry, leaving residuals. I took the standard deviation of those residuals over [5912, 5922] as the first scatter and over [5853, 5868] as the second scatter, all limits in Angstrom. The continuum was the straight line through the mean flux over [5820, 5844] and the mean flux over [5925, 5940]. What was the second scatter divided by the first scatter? 3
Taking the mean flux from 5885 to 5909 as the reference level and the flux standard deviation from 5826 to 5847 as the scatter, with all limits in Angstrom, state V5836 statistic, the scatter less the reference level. -0.80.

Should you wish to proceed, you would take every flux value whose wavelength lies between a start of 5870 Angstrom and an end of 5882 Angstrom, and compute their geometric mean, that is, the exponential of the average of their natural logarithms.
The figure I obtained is 1.21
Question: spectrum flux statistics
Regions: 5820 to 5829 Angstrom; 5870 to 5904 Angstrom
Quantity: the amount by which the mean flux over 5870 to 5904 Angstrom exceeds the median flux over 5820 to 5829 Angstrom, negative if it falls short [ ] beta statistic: -0.36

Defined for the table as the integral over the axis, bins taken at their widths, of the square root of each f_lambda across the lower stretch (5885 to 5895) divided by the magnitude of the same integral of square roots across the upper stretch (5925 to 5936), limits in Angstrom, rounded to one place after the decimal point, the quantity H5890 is 0.7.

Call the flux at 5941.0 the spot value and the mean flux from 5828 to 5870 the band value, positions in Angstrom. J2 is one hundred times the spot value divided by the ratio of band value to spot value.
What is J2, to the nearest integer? 115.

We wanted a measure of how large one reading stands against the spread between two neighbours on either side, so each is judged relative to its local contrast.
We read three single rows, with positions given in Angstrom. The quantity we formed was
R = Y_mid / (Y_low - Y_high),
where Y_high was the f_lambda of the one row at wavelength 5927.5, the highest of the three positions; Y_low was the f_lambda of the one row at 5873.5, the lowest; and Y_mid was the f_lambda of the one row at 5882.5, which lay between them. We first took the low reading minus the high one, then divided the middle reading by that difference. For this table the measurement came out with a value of -81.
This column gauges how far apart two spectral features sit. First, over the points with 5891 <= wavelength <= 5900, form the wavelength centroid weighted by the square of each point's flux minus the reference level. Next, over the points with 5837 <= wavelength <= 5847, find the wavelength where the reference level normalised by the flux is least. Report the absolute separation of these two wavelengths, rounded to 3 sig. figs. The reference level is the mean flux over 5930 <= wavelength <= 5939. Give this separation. 48.4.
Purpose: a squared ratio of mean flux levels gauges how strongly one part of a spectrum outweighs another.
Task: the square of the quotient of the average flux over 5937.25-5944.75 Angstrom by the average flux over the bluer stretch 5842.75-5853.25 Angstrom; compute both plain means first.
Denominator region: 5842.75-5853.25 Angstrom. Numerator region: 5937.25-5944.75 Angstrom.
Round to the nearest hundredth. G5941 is 0.93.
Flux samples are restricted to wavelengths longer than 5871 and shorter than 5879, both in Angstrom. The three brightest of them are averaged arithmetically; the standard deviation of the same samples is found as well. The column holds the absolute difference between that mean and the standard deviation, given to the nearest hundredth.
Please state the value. 1.22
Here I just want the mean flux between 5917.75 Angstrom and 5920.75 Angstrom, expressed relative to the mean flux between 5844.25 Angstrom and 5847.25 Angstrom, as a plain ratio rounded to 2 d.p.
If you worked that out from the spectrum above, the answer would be 0.93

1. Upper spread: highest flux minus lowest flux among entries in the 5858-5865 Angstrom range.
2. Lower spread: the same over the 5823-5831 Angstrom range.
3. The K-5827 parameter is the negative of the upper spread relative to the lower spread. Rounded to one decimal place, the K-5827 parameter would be -2.7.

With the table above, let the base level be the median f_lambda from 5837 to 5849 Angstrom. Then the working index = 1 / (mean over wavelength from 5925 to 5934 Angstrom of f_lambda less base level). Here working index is -10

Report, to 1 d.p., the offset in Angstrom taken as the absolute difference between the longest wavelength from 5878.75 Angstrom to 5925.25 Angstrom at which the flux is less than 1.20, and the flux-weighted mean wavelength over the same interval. 19.1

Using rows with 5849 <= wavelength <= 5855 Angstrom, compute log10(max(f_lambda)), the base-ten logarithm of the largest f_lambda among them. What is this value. 0.124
